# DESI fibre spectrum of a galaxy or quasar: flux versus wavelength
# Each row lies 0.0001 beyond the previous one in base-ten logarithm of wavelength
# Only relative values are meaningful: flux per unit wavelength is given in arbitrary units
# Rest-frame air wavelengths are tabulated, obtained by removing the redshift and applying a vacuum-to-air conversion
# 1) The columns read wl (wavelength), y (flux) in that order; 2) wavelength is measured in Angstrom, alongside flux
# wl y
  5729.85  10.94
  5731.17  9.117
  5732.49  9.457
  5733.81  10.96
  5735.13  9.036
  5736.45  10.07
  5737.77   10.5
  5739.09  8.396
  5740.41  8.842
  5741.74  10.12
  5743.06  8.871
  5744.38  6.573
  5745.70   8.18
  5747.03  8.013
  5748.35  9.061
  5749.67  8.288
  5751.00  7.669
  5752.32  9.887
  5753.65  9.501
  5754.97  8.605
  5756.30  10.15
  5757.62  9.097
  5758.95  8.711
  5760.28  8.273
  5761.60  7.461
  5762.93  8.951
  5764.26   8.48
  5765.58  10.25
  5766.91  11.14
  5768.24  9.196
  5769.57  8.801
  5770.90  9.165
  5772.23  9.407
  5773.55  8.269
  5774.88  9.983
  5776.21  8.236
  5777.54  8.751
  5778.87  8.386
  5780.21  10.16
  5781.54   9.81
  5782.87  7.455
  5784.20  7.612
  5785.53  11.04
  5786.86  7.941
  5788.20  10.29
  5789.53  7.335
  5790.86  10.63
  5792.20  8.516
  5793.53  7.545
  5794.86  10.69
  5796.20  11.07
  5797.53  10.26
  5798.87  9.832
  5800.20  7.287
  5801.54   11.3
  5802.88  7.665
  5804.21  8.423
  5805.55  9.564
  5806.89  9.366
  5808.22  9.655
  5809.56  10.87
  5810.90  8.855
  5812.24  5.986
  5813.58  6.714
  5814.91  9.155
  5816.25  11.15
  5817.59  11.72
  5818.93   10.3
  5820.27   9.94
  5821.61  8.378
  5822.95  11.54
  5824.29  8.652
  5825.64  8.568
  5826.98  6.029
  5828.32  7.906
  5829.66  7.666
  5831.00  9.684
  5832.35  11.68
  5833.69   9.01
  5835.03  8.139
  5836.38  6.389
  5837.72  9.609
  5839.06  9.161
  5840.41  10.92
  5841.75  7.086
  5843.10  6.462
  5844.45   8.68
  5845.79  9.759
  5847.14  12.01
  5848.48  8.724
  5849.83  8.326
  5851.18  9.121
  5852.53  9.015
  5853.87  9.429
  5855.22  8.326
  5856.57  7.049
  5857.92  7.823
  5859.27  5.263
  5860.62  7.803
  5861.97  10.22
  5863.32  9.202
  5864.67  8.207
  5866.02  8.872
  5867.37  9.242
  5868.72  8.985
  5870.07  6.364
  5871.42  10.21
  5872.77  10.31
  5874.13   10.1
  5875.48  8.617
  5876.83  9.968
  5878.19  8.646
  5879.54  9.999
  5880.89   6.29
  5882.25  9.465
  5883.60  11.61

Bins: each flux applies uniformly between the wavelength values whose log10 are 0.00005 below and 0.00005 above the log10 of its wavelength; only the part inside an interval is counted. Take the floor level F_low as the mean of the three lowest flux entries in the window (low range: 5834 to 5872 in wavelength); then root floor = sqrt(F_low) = 2.45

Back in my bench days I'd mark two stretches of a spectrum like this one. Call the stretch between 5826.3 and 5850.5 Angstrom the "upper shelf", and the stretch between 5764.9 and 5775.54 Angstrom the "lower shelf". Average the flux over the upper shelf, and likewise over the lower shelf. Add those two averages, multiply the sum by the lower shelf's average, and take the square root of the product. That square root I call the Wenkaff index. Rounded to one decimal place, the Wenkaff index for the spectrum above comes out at 13.2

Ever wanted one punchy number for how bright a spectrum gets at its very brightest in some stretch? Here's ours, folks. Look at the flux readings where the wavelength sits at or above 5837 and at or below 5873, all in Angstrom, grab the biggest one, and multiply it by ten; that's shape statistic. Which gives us 120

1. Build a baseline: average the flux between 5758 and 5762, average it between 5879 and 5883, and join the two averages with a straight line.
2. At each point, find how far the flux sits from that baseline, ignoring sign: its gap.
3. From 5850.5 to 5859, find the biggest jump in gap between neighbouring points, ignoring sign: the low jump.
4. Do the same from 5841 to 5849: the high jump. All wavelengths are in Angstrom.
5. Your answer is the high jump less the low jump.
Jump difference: 2.0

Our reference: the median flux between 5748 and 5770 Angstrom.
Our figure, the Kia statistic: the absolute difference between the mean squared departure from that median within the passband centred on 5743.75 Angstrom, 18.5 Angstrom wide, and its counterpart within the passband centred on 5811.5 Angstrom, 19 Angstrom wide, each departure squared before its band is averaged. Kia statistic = 1.5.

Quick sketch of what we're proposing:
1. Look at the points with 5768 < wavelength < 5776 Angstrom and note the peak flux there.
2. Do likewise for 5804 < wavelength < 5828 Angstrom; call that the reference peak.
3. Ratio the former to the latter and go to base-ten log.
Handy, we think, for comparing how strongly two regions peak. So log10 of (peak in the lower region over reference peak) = -0.070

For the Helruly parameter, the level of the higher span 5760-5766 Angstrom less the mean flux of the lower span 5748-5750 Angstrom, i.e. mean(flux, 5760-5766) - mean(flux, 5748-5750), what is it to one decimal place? 0.0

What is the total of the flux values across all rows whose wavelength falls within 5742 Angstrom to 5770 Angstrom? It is 185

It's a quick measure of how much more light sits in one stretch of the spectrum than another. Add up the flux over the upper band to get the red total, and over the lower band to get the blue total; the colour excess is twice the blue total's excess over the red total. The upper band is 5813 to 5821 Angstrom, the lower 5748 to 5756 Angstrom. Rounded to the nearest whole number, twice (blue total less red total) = -12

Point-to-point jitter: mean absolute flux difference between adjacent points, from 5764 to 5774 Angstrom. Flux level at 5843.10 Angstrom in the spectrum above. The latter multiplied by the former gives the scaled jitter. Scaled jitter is 6.2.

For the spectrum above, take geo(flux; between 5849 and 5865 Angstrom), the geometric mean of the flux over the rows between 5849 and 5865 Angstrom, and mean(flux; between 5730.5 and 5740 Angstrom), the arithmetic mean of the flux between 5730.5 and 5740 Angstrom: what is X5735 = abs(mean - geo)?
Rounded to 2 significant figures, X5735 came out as 1.4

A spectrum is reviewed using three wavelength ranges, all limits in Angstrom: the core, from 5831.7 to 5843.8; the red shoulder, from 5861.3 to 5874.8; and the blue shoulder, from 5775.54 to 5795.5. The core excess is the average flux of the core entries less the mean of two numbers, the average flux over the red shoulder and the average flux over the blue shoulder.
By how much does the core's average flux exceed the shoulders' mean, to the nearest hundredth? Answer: -0.35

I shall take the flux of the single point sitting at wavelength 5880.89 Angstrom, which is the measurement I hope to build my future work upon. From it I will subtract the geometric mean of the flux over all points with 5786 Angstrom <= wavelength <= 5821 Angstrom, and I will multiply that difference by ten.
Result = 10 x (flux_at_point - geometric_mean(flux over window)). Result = -29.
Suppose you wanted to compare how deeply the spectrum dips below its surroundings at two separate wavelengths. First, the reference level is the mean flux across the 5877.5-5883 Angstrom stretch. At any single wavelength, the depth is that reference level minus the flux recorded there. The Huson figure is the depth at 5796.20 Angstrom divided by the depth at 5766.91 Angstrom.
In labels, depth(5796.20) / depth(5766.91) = 1.0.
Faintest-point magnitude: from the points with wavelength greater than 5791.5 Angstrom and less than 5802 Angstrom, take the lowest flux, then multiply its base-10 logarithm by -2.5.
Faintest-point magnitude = -2.16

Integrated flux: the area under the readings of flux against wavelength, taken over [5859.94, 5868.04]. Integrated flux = 72.3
